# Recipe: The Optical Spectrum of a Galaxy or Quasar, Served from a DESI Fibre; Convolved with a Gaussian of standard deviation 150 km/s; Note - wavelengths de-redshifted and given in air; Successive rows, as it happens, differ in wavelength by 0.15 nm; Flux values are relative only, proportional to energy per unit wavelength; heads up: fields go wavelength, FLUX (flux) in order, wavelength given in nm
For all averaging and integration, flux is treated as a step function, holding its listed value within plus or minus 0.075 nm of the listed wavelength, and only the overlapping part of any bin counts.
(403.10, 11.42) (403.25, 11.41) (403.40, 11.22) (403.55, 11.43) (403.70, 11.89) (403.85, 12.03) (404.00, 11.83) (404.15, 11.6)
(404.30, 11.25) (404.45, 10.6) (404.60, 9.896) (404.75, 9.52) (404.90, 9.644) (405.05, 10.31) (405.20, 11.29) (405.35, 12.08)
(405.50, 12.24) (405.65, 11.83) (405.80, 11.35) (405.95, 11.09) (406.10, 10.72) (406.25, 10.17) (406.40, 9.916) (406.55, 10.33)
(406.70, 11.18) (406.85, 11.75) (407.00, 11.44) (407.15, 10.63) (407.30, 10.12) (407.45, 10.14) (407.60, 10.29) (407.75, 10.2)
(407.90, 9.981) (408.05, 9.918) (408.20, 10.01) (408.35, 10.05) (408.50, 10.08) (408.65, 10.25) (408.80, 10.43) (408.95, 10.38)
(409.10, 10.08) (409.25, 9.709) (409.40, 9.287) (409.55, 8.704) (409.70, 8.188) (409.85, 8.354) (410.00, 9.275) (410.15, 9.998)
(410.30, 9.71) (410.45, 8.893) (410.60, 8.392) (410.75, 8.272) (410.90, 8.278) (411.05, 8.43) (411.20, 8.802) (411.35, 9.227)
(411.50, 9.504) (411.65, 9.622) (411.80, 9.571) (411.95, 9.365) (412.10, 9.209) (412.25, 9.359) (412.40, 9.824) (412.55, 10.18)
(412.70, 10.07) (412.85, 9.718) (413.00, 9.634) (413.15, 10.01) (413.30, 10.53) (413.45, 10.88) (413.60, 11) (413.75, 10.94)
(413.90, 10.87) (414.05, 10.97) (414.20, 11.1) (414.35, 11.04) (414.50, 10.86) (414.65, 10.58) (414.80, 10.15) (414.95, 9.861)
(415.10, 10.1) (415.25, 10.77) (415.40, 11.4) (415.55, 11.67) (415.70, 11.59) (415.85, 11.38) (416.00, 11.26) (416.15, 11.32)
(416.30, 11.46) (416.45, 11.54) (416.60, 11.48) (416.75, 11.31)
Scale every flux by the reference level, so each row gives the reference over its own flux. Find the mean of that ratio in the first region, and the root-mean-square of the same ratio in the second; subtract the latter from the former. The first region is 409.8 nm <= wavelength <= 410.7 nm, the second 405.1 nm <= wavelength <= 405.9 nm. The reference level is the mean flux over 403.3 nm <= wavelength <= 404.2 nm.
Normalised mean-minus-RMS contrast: 0.29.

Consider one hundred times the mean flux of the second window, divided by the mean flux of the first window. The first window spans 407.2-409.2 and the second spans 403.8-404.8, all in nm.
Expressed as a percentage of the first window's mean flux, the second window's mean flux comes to 108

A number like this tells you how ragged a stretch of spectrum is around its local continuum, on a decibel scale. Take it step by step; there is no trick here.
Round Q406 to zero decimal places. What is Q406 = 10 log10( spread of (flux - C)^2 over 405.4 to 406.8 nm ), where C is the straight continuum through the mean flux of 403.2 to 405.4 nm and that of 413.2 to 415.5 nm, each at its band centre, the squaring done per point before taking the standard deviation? -3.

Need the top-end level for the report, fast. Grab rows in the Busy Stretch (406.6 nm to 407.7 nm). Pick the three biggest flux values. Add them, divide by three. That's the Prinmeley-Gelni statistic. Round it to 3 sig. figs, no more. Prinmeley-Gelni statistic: 11.5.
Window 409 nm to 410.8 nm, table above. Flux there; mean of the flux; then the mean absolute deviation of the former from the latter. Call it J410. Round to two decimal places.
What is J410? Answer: 0.60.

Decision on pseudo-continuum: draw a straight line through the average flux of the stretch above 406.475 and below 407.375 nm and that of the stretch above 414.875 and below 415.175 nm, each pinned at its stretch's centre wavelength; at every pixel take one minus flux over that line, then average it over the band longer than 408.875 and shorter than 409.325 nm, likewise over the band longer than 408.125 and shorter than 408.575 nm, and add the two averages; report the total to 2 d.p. 0.12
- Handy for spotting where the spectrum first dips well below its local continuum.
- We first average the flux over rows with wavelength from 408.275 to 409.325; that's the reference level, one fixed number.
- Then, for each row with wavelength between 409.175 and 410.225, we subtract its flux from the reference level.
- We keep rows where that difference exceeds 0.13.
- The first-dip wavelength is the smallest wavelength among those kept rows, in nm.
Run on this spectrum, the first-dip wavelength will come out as 409.25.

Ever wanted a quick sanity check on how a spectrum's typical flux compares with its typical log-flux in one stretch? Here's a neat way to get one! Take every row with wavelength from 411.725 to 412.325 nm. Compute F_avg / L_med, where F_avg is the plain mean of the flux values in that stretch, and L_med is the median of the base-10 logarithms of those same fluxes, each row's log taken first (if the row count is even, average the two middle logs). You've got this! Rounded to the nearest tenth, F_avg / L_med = 9.7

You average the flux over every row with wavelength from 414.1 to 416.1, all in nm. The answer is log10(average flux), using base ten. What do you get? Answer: 1.04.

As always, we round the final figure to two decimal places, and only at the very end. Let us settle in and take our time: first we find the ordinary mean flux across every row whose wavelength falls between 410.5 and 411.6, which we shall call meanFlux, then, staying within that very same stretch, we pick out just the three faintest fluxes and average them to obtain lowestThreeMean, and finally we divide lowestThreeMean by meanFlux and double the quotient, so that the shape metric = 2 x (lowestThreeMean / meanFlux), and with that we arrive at 1.91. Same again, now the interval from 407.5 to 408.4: 1.98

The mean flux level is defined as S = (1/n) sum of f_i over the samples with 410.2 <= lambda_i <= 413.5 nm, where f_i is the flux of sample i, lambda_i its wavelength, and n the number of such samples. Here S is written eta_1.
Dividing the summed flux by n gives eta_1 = 9.4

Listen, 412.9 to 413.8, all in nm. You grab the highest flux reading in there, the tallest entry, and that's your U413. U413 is 11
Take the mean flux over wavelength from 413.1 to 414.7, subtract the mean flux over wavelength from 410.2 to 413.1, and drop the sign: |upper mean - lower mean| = 1.53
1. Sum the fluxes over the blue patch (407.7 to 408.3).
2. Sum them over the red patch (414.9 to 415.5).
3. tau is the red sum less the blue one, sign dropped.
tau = 2.0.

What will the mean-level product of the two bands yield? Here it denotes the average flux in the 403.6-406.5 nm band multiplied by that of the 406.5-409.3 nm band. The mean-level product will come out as 114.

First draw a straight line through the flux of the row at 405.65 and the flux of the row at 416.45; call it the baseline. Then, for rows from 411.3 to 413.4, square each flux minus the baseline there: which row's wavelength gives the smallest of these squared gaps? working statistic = 413.30 nm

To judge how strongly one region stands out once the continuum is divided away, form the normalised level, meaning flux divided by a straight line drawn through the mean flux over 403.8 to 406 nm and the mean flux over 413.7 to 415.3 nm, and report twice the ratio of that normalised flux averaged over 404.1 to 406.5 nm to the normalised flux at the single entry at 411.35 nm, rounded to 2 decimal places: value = 2.29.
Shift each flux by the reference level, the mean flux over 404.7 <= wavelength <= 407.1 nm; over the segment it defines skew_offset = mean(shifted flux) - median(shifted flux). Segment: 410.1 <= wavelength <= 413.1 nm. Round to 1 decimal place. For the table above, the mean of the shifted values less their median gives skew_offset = -0.1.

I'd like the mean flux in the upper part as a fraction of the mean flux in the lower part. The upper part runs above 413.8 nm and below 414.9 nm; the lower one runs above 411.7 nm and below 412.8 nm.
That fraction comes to 1.12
